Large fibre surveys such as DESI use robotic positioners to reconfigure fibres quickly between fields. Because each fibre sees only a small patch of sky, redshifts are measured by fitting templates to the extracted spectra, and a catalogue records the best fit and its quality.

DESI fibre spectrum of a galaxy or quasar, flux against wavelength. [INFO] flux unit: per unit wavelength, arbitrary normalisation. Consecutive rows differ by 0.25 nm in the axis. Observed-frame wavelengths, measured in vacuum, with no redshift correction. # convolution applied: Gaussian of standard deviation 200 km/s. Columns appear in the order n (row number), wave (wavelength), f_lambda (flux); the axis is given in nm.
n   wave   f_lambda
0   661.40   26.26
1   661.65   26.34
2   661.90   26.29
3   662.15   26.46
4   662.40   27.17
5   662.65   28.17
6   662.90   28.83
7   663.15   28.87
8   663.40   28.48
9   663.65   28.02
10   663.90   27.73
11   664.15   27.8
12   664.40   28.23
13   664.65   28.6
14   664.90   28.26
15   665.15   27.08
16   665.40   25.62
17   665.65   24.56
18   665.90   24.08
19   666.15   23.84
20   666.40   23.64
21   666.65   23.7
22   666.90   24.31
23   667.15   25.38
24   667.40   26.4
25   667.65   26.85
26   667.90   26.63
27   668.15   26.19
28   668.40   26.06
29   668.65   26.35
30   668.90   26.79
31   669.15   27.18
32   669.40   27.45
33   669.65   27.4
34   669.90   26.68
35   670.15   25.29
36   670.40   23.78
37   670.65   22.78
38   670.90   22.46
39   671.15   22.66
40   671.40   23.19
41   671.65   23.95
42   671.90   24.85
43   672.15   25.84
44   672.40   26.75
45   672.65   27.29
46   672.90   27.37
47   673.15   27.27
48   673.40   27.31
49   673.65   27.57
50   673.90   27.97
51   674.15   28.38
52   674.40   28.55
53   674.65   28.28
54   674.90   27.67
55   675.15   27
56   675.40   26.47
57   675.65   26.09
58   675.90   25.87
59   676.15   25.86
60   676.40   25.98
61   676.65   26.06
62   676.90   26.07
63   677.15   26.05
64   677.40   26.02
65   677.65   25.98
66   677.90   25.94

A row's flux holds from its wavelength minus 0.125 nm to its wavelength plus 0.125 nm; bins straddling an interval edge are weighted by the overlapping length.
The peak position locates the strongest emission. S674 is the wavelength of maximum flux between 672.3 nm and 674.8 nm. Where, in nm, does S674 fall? 674.40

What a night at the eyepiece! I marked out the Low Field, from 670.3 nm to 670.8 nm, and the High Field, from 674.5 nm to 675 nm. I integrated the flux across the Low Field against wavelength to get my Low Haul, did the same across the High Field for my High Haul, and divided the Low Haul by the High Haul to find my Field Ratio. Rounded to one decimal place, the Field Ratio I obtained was 0.8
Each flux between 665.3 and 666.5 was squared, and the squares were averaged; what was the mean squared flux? 593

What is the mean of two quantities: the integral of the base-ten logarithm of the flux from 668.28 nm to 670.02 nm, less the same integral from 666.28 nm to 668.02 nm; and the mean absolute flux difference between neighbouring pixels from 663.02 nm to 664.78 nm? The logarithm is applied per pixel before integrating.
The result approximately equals 0.19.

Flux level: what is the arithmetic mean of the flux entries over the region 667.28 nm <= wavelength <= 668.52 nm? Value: 26.4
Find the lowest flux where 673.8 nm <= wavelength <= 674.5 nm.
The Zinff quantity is 27.97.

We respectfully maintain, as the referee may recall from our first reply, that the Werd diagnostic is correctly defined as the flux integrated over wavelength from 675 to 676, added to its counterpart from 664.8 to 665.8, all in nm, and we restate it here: 52.7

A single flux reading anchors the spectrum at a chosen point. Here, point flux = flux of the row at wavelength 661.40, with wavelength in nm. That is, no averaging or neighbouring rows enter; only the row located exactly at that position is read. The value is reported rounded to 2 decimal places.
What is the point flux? 26.26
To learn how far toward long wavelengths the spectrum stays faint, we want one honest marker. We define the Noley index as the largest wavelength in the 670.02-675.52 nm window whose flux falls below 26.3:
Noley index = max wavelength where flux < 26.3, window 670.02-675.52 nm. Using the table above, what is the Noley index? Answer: 672.15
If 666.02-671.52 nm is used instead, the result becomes 671.40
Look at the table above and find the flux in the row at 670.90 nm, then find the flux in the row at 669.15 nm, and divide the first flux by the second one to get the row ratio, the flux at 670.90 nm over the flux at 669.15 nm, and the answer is 0.83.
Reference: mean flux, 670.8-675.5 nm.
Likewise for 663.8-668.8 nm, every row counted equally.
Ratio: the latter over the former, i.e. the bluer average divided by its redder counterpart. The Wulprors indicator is 0.99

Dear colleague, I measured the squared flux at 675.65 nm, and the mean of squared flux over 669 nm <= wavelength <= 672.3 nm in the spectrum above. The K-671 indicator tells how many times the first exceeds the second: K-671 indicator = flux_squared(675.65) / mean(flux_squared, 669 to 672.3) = 1.09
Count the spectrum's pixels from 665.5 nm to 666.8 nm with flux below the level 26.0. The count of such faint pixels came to 5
